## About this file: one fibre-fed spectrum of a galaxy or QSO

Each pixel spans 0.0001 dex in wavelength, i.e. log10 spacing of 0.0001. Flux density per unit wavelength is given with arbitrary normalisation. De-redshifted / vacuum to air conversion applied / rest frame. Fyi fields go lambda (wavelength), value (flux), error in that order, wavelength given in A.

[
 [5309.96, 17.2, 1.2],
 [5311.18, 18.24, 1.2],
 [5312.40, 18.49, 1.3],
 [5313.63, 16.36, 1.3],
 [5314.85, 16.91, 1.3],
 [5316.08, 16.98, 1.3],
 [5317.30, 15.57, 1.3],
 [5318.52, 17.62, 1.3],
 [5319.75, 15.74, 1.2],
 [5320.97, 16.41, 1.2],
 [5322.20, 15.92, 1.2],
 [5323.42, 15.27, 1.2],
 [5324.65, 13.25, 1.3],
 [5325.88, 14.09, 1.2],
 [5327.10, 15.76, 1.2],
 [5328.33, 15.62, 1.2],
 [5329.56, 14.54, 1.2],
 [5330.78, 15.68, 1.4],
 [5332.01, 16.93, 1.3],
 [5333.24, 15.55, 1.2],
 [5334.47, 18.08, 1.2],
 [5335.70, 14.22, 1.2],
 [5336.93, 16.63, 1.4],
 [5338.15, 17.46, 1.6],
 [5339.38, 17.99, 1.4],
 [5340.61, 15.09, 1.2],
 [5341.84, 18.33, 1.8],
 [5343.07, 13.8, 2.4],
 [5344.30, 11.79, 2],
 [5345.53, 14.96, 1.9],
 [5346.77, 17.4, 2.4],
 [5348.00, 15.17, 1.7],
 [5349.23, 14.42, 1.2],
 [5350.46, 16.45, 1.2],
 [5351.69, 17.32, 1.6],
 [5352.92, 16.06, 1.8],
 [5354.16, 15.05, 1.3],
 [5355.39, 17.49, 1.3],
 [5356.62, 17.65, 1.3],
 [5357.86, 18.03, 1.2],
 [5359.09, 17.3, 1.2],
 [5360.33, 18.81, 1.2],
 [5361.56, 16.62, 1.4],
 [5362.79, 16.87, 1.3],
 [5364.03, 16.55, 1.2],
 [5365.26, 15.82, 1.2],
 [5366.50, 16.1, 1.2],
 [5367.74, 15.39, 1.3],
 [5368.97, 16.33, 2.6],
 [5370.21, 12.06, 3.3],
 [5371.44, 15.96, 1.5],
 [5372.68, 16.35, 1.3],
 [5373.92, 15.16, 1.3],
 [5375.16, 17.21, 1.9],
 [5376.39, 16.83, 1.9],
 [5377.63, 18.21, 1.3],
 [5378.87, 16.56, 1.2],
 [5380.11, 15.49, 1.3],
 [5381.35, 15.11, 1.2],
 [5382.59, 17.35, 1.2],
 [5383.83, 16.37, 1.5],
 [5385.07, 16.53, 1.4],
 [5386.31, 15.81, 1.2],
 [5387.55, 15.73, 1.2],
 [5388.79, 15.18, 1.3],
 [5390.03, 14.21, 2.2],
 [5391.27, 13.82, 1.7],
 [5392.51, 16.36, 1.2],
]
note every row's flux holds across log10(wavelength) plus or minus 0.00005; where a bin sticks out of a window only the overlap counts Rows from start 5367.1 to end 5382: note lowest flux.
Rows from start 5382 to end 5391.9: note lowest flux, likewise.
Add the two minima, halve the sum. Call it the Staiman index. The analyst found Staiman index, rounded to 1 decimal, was 12.9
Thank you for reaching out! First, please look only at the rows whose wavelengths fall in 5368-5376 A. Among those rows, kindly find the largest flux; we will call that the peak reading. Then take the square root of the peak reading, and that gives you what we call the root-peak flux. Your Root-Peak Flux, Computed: 4.15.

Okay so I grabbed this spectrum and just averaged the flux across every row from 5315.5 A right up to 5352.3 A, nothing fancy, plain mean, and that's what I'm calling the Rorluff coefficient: 15.8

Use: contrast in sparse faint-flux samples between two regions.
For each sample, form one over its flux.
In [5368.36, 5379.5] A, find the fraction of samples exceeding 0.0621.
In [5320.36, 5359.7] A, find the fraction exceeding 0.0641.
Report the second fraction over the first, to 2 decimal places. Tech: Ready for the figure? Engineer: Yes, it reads 1.22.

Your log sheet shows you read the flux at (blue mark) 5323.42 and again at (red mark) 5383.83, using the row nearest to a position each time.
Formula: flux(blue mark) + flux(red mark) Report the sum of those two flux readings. 31.6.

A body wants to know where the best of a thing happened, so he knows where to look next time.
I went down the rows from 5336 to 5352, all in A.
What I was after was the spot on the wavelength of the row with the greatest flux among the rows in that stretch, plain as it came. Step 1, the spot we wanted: 5341.84 A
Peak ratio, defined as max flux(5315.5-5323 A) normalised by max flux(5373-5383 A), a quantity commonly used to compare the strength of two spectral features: 0.97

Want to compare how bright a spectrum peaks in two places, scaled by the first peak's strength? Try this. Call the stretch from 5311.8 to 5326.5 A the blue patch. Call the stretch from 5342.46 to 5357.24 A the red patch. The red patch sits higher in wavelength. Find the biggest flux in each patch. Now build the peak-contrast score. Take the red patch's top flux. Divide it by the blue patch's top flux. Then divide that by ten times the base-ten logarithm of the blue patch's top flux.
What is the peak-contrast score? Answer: 0.075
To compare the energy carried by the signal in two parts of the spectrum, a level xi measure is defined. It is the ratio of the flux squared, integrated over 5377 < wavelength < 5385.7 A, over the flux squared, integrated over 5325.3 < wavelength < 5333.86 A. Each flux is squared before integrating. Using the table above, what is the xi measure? 1.2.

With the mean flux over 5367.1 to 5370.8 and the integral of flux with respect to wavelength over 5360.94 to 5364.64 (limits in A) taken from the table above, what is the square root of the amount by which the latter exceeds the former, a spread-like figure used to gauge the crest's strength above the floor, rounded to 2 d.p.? 6.87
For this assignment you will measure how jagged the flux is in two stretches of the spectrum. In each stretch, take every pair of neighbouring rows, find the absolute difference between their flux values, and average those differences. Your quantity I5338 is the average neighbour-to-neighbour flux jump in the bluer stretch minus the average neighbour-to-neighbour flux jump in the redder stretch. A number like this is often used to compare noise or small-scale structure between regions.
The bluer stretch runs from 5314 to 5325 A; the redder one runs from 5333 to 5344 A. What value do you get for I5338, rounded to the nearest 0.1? -1.4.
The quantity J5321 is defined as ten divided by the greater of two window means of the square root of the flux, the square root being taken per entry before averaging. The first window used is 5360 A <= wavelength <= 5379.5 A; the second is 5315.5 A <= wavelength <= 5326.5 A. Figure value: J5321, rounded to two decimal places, 2.48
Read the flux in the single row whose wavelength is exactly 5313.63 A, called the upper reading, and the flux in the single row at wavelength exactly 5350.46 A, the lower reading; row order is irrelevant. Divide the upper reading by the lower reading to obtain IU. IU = 0.99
